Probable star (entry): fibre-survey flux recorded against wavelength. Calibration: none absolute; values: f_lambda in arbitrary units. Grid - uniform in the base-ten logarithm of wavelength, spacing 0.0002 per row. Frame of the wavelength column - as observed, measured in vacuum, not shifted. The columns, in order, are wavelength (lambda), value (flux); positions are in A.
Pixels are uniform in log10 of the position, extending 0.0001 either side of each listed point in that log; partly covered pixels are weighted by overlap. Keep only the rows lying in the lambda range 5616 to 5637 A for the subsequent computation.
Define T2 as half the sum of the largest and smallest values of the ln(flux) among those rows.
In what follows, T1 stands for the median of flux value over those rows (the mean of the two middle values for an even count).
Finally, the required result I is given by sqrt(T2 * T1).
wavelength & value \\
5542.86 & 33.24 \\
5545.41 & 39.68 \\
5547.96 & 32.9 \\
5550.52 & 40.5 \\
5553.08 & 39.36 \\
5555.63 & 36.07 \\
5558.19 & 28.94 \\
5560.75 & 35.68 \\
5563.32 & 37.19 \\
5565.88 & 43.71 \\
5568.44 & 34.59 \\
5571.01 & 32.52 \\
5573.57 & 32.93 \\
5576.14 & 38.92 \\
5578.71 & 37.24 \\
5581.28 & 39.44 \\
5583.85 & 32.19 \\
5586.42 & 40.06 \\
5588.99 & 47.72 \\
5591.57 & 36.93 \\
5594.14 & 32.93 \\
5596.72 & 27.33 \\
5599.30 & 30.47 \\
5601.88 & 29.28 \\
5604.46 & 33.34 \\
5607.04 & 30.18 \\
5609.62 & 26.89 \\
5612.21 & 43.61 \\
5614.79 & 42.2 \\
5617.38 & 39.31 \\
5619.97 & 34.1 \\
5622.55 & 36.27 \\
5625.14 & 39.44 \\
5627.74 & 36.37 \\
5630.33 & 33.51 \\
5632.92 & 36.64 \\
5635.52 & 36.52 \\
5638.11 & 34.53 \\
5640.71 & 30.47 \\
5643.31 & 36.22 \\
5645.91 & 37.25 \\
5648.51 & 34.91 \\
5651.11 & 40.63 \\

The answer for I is 11.4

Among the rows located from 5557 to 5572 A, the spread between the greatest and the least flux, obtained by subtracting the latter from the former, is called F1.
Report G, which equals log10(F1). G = 1.17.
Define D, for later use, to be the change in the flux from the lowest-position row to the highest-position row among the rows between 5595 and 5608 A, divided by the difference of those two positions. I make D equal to 0.3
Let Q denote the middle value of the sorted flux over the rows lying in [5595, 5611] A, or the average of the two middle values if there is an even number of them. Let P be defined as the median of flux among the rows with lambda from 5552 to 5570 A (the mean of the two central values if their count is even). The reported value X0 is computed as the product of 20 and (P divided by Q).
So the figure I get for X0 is 24.3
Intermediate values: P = 36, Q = 29.7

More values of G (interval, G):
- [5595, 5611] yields 0.81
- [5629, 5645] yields 0.79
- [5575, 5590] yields 1.19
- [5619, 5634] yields 0.77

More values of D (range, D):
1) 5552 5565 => -0.2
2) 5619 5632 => -0.1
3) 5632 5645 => 0.0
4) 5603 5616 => 0.9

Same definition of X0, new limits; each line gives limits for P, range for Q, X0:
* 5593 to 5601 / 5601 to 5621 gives 18.1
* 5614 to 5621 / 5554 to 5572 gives 22.0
